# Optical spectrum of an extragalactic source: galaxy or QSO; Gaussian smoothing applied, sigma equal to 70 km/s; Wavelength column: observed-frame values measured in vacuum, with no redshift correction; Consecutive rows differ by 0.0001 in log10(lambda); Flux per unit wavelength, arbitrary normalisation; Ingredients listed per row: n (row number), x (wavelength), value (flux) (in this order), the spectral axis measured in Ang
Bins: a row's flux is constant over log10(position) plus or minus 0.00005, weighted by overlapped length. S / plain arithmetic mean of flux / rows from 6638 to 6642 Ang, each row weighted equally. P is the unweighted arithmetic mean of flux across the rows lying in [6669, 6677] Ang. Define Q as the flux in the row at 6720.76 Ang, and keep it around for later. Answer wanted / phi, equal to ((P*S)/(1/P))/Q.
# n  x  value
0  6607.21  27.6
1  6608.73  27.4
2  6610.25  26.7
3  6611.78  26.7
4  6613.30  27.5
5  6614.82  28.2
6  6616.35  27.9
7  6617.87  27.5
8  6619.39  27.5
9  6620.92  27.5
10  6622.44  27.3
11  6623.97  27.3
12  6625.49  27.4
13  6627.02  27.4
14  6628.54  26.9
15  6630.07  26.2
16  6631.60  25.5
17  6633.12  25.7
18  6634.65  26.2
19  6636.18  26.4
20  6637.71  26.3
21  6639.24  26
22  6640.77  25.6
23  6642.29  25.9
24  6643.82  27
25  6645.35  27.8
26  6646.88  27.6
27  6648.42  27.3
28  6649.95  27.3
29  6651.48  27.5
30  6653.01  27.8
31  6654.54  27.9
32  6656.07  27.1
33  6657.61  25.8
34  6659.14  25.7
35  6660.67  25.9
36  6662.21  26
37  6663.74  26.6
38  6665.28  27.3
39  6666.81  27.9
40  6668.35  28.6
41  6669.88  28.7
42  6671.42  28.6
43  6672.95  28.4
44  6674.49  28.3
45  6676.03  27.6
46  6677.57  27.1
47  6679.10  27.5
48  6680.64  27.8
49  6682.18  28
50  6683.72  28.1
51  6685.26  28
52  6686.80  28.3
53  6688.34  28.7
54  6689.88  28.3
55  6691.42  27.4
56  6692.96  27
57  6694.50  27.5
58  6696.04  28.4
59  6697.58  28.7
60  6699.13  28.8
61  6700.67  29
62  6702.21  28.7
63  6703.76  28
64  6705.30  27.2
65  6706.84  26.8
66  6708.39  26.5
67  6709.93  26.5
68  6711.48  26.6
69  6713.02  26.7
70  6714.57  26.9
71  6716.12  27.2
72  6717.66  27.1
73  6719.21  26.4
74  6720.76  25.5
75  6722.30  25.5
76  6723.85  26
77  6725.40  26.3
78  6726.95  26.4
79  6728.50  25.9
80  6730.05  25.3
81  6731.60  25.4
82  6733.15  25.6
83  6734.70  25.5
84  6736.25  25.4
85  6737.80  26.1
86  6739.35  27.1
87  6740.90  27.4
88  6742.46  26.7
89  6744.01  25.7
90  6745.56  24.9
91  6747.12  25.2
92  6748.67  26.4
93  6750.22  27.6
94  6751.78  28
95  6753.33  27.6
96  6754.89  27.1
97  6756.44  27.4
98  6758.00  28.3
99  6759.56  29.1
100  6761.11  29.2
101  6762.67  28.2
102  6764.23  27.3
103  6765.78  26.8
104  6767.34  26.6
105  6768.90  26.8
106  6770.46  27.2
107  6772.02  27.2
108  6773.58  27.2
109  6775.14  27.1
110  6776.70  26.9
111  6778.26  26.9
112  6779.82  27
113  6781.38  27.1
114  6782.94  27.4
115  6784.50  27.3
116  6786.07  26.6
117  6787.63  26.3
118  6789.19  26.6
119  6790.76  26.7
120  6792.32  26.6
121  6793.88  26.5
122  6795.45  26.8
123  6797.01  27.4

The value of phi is 811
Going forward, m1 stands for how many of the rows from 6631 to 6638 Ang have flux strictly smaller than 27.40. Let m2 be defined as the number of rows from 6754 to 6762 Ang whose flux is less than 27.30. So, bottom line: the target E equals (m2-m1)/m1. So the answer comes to -0.8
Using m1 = 5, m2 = 1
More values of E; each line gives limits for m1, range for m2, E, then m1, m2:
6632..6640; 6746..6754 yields -0.6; 5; 2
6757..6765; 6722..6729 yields 4.0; 1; 5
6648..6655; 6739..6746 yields 1.0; 2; 4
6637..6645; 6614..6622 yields -1.0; 5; 0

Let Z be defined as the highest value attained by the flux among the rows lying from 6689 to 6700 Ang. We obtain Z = 28.8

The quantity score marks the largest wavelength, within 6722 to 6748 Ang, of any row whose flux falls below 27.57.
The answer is 6747.12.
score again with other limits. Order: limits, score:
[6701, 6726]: 6725.40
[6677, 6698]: 6694.50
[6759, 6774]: 6773.58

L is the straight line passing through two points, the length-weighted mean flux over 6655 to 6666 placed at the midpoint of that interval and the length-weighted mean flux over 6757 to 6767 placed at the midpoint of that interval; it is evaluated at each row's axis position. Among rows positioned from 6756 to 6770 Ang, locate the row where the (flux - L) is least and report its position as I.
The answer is 6767.34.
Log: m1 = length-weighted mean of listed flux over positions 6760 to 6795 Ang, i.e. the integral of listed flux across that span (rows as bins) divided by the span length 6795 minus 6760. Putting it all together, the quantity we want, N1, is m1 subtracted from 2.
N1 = -25.1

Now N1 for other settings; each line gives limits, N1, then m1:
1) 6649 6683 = -25.4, 27.4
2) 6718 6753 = -24.1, 26.1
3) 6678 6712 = -25.8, 27.8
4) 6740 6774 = -25.2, 27.2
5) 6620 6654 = -24.8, 26.8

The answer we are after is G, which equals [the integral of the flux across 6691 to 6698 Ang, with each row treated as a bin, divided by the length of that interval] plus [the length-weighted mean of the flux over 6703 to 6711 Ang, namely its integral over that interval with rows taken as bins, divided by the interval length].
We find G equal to 54.8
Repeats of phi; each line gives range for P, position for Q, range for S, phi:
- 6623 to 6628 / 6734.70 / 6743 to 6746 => 743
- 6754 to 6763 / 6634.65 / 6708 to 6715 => 810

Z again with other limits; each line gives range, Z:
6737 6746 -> 27.4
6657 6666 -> 27.3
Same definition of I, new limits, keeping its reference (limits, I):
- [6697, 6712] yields 6709.93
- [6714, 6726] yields 6722.30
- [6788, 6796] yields 6793.88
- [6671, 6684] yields 6677.57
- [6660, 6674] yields 6660.67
